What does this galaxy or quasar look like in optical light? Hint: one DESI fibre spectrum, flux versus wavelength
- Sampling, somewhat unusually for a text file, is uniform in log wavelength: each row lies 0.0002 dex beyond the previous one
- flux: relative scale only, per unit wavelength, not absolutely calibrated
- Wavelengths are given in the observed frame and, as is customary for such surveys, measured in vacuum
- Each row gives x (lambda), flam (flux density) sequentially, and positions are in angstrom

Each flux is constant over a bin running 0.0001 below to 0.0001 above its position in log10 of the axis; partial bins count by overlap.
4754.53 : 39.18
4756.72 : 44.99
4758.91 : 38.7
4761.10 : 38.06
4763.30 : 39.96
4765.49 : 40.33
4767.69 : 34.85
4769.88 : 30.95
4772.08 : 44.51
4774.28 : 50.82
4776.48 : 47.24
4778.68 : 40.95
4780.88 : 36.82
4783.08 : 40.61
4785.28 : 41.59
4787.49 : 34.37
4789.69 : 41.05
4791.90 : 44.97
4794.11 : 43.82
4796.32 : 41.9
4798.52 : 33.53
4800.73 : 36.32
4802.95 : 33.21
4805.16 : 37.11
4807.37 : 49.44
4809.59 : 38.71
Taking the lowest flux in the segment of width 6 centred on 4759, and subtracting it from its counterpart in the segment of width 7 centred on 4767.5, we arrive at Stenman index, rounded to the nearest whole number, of -7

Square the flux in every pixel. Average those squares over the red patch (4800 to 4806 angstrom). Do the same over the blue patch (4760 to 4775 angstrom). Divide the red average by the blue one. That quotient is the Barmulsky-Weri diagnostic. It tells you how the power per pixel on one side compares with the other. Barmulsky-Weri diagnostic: 0.78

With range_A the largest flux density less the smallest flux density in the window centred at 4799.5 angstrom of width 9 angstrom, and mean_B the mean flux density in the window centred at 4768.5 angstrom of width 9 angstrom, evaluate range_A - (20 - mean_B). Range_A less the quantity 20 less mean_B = 26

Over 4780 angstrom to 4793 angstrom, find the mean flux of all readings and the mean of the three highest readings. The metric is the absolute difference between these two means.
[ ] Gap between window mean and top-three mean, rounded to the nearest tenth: 2.6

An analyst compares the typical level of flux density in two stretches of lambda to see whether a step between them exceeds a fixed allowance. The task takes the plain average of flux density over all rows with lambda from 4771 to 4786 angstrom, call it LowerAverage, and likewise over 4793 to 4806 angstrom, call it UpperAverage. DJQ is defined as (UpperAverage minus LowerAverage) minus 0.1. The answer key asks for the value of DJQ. -5.7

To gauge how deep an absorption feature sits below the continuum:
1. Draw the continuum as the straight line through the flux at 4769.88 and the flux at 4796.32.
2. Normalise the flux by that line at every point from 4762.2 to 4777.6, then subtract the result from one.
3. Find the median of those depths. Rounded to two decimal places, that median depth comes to -0.40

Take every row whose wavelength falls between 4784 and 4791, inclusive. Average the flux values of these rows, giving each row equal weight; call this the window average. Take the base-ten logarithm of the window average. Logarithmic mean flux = 1.59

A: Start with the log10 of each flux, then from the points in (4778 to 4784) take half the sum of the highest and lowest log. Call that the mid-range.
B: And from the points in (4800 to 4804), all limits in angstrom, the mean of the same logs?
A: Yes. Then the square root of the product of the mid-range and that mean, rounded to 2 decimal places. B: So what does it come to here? 1.56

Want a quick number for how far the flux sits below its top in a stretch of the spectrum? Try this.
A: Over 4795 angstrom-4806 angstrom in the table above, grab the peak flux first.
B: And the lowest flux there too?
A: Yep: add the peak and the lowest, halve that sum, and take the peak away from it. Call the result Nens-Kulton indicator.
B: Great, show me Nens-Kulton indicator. -4.3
